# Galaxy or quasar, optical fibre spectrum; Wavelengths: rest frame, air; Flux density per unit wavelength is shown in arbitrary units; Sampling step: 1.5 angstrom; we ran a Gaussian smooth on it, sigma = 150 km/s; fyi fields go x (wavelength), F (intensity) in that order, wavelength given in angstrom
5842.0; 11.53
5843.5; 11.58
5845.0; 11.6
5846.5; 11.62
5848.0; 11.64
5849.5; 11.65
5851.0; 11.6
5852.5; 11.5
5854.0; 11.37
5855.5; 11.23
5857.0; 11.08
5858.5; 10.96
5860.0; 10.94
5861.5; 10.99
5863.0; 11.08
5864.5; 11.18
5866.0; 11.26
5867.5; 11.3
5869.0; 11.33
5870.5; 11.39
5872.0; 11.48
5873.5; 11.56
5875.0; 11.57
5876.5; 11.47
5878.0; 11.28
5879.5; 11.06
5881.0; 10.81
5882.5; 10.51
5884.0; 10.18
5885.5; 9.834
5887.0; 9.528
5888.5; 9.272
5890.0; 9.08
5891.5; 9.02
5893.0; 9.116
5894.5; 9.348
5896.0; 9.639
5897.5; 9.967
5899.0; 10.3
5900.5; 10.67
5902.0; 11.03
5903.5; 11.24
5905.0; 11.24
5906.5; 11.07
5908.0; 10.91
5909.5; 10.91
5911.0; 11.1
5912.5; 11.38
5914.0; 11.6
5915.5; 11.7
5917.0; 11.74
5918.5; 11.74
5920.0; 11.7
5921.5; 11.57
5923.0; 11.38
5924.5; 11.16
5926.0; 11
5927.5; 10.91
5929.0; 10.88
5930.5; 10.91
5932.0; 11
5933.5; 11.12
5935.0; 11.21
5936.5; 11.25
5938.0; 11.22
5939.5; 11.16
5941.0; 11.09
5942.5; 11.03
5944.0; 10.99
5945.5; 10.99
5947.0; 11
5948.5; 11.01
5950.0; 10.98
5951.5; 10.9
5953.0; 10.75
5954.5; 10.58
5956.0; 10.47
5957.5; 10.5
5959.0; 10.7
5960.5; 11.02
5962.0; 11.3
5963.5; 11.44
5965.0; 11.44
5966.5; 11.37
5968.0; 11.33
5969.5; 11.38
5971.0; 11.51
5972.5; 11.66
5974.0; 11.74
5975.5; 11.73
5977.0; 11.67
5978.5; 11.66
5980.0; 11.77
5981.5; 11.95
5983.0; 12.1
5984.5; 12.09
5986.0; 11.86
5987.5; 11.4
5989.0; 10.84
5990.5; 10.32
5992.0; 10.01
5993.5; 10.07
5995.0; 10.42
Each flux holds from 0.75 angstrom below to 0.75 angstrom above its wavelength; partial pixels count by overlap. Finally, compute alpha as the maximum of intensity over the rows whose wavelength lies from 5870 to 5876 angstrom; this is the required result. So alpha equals 11.57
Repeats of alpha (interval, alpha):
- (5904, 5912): 11.24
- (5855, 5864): 11.23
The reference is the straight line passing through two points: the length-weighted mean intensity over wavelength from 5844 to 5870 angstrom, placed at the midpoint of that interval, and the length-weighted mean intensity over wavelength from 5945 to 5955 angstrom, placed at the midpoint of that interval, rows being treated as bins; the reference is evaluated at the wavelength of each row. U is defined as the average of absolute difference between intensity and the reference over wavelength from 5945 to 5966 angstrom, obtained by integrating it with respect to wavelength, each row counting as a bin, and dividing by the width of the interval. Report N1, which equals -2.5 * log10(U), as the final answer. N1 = 1.5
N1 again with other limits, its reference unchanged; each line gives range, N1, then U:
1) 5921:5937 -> 1.9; 0.2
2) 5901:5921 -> 1.2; 0.3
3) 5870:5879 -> 1.6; 0.2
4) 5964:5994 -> 0.2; 0.8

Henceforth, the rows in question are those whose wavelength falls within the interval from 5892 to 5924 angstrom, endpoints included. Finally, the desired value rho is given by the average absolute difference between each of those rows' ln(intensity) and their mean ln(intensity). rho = 0.059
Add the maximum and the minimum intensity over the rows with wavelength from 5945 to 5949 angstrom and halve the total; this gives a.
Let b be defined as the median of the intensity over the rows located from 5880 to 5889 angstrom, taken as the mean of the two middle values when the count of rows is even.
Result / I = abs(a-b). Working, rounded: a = 11.0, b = 10.0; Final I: 1.0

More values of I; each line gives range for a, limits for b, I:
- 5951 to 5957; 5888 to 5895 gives 1.6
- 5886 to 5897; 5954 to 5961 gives 1.3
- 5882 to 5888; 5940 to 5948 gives 1.0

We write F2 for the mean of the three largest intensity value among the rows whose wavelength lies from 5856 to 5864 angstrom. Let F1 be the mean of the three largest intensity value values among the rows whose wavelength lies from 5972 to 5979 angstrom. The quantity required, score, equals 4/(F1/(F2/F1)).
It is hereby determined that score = 0.322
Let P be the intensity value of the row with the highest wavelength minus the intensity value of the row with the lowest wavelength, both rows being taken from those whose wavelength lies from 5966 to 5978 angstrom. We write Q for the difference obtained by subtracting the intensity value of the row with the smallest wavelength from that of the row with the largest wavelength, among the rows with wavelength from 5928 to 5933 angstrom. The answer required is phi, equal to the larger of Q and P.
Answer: 0.30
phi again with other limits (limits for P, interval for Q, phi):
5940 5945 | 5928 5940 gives 0.28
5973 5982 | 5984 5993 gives 0.21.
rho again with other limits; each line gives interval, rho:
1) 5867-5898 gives 0.085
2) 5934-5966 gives 0.019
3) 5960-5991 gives 0.027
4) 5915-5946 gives 0.021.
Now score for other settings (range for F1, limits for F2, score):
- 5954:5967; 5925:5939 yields 0.345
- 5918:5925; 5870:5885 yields 0.339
